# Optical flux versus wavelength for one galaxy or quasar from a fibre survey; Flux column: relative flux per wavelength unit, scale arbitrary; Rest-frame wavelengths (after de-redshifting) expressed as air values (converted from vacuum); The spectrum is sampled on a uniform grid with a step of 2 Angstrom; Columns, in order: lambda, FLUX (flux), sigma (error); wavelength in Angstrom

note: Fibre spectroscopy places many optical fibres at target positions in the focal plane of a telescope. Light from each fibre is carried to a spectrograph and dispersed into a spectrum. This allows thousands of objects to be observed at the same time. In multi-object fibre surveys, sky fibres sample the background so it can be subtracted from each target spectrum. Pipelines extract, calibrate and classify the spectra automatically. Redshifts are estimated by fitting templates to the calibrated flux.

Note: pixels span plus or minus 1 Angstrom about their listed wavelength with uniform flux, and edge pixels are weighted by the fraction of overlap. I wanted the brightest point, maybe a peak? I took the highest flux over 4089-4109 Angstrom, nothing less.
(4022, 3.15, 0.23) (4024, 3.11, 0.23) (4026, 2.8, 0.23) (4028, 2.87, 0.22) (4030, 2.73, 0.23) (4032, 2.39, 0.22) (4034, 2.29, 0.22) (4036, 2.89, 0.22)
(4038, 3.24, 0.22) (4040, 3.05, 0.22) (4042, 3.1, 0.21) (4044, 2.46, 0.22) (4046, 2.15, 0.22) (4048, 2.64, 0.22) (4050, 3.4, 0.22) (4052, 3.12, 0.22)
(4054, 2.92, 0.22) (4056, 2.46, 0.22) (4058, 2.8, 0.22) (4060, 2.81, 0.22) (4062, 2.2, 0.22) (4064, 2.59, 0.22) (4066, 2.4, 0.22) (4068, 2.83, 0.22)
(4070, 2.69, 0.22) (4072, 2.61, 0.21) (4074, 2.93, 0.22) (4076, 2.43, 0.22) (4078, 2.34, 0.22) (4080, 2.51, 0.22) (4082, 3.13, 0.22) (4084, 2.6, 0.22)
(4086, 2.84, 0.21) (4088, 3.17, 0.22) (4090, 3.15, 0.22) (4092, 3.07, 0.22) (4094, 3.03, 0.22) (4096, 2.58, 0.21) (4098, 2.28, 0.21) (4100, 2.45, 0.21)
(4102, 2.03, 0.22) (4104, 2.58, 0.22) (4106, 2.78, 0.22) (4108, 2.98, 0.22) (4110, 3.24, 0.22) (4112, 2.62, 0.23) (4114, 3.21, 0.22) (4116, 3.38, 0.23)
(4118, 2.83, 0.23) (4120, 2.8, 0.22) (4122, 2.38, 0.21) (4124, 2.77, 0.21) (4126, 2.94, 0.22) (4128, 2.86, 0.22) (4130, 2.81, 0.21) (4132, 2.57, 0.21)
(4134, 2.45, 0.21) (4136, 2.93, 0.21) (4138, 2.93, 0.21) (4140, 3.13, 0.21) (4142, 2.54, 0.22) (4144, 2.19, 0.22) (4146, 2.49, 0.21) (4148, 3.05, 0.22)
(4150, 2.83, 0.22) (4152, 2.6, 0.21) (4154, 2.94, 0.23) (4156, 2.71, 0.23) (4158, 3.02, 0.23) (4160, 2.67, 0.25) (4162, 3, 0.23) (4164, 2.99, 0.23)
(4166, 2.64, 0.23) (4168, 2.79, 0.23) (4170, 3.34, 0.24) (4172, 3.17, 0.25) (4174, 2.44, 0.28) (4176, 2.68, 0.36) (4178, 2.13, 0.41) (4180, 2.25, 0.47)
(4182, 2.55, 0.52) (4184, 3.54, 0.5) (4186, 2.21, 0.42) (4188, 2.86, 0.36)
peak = 3.15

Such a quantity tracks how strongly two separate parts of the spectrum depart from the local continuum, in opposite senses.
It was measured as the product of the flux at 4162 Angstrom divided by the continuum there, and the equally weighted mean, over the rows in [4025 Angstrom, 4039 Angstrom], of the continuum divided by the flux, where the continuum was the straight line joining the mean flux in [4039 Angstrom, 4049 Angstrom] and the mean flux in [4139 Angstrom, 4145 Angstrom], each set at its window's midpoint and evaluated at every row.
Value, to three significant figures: 1.14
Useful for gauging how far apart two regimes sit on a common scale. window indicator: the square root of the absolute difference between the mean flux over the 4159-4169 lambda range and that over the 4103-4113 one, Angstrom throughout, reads 0.15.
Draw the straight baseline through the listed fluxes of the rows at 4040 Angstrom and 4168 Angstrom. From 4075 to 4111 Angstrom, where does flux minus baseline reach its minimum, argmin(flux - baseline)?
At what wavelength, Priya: 4102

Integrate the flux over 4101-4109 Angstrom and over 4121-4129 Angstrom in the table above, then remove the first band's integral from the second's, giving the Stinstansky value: 1.2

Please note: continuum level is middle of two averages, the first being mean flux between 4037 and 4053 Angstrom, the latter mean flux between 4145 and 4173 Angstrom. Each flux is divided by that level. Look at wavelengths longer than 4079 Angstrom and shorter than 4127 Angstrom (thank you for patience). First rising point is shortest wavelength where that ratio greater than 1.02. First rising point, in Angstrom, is 4082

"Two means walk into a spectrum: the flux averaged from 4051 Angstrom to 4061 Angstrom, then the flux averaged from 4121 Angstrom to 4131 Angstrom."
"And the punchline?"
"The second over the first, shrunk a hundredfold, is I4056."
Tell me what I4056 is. 0.0098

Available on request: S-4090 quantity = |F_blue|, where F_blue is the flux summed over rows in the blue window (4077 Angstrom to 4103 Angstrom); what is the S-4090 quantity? 35.2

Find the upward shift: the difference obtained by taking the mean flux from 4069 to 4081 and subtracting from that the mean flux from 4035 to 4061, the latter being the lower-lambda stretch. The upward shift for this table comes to -0.26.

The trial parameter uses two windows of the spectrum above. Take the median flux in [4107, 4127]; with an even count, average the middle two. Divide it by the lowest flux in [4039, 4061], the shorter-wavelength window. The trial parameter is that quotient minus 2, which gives -0.658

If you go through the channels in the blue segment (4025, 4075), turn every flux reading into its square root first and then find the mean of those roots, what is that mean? 1.65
